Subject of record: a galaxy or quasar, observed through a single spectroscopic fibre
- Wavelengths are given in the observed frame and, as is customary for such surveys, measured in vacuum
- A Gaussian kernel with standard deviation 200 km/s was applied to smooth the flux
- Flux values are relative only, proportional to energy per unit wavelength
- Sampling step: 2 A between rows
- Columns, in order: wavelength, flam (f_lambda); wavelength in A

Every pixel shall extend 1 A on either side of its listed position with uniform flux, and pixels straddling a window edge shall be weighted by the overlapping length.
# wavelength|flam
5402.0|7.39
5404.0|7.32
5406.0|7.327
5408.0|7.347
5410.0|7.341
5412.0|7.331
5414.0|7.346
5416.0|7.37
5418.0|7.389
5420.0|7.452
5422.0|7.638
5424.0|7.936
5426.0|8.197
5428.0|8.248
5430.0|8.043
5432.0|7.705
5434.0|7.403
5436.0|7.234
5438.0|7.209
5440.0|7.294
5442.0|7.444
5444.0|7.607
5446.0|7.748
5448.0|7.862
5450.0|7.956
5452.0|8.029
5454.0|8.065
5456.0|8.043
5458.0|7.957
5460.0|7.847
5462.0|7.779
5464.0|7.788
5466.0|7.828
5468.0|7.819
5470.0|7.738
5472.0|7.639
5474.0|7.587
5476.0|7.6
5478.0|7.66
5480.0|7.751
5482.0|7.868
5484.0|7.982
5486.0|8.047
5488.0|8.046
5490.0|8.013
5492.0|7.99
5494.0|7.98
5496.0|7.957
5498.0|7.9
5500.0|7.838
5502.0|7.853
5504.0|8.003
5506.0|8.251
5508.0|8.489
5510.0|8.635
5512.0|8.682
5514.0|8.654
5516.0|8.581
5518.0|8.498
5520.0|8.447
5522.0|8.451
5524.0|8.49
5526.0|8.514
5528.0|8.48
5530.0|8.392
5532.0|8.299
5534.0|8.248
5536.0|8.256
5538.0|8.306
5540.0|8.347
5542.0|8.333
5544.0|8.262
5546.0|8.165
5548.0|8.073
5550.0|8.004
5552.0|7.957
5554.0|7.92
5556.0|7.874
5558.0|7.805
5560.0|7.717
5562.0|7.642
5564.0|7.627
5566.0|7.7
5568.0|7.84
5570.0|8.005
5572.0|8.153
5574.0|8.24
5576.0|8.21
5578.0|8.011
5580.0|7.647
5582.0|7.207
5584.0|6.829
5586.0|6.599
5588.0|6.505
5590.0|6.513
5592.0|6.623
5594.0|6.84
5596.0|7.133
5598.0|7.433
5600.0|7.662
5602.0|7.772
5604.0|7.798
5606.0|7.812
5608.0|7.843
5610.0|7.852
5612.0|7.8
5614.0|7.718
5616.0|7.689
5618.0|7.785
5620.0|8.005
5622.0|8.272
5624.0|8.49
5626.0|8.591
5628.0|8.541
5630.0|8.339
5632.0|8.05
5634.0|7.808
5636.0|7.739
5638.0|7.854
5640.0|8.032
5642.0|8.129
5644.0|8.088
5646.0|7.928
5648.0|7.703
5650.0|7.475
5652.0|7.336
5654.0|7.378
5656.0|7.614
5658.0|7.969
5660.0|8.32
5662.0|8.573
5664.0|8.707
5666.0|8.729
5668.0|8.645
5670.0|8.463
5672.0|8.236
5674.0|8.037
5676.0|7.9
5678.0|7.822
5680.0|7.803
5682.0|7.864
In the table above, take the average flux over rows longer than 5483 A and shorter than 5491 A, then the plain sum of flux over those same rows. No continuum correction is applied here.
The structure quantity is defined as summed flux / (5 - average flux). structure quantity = -10.6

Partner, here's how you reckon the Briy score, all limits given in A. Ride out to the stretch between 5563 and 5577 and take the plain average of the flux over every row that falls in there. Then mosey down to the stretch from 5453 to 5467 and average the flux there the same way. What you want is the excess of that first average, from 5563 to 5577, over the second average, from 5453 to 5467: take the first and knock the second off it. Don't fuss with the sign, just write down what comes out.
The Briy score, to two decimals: 0.07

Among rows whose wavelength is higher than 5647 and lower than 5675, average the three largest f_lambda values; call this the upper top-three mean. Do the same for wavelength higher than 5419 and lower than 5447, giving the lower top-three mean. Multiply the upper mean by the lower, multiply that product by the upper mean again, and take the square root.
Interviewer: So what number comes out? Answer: 24.8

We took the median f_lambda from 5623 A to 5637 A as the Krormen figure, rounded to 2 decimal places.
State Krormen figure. 8.34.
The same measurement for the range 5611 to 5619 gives 7.75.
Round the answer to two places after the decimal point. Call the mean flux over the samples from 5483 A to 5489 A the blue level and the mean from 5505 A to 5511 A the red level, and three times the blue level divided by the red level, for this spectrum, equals 2.85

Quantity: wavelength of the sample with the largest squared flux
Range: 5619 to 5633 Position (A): 5626.0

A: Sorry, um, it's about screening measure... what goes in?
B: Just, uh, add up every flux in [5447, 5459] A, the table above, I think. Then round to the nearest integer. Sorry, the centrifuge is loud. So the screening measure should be 48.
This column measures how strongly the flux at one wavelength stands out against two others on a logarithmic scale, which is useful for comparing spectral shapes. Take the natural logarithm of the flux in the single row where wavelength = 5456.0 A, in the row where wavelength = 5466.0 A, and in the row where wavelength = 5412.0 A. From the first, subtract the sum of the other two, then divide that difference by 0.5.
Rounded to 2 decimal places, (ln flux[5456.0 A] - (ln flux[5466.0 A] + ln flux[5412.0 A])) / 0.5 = -3.93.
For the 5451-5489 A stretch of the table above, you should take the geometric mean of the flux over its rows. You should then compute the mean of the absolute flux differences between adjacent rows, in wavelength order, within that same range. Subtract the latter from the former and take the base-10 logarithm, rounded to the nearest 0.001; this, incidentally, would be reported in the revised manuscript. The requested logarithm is 0.891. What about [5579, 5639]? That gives 0.872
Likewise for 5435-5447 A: 0.864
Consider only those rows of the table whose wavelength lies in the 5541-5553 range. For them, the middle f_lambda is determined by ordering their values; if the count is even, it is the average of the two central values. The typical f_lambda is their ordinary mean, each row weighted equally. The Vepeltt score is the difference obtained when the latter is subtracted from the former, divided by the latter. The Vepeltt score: -0.0016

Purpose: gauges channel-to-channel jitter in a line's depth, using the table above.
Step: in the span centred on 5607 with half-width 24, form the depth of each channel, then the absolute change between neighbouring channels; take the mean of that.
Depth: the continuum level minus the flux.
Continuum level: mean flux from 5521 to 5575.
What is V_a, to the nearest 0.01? 0.13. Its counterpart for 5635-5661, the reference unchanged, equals 0.18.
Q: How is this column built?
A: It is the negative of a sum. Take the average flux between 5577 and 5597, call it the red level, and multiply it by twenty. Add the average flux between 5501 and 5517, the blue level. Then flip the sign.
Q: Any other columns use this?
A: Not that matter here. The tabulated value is -148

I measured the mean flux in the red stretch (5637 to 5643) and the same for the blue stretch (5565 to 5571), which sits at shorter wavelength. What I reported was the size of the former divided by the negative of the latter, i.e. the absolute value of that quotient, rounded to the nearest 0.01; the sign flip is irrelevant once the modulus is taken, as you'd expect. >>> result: 1.02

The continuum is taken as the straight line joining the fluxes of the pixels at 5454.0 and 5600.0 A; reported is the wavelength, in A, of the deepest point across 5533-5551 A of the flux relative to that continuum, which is 5550.0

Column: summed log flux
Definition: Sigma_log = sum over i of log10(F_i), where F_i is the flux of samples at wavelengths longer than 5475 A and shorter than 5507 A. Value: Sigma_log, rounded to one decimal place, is 14.4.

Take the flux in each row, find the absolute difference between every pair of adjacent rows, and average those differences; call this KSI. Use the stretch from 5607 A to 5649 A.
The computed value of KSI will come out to 0.137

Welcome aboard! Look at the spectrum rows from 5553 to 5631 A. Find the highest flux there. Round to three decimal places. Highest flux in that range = 8.591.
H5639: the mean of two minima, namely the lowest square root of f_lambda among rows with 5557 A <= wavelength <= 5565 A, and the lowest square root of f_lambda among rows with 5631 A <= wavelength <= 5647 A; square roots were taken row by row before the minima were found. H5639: 2.77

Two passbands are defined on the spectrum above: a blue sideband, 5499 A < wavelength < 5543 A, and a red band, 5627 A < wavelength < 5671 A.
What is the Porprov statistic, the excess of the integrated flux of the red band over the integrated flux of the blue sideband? -13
